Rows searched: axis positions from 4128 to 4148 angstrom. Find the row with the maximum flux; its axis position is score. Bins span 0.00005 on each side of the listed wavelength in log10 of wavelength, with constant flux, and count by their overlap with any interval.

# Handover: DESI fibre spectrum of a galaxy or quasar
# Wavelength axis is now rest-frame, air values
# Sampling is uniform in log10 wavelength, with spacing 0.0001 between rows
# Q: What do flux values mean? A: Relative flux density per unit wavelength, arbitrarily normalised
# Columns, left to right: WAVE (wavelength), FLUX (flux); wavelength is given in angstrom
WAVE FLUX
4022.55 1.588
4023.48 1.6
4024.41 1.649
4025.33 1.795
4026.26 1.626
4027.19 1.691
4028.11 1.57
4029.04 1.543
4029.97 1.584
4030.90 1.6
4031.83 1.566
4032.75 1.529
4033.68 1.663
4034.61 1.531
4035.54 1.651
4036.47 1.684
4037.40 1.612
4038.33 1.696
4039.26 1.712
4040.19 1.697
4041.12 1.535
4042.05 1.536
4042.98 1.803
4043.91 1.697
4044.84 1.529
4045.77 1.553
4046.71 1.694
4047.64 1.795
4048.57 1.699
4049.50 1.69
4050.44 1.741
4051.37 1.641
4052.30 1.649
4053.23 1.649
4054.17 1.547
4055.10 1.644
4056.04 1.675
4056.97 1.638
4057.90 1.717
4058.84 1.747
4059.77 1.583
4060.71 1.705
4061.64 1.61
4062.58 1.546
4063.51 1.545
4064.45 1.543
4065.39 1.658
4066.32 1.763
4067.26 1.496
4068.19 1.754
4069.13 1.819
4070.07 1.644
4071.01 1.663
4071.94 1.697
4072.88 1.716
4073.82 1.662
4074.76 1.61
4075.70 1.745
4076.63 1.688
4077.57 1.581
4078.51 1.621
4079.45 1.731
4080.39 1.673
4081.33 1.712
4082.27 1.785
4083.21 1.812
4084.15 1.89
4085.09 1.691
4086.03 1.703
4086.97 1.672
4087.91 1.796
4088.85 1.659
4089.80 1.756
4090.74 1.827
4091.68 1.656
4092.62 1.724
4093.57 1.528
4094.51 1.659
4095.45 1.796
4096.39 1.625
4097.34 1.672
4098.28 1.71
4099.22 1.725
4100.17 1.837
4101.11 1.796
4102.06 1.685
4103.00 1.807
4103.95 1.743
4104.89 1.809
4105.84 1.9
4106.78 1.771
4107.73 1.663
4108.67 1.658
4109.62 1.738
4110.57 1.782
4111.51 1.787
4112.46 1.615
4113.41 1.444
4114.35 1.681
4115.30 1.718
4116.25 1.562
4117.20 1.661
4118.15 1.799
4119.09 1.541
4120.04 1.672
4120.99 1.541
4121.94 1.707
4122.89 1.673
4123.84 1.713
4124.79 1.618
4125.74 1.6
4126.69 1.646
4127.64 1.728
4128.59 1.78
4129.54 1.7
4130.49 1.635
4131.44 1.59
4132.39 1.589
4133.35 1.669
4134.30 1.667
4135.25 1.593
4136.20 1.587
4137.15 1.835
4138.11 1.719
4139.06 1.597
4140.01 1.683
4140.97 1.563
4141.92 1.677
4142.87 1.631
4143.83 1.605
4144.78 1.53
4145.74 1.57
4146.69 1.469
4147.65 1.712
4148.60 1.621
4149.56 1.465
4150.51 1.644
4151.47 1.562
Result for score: 4137.15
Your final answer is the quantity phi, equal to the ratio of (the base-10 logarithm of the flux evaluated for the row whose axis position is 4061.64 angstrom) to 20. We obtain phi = 0.0103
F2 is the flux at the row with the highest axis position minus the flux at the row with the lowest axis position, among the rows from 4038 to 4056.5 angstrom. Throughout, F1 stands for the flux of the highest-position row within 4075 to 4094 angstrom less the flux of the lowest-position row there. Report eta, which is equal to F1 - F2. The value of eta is -0.20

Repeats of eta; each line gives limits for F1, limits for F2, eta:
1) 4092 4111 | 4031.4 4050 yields -0.07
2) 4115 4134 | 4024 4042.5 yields 0.06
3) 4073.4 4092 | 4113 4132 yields -0.15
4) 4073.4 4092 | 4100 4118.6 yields 0.03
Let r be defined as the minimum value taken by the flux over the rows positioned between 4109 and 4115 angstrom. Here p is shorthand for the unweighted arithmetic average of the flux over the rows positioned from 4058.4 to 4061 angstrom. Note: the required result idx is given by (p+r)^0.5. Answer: 1.767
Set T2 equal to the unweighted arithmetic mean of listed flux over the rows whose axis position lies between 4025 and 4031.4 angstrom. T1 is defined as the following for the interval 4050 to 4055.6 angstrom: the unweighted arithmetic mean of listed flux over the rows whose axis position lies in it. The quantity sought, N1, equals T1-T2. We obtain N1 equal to 0.02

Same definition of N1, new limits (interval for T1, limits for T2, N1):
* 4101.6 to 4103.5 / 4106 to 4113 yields 0.03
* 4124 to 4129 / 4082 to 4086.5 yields -0.10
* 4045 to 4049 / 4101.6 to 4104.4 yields -0.06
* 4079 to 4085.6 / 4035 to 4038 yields 0.11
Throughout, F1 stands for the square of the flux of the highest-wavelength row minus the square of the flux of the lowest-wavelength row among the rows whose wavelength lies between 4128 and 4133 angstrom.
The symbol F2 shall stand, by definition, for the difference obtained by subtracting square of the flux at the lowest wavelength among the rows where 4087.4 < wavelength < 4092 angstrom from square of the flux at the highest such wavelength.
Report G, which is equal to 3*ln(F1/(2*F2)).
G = -1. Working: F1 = -0.64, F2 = -0.48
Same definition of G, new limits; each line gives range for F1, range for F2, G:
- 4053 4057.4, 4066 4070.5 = -9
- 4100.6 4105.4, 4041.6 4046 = -2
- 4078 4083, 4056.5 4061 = 1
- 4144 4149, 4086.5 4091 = -4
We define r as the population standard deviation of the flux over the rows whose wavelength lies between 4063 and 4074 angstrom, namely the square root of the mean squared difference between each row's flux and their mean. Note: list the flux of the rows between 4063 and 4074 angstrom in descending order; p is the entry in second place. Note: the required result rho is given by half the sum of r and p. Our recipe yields 0.93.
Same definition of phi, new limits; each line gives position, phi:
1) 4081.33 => 0.0117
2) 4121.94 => 0.0116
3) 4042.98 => 0.0128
